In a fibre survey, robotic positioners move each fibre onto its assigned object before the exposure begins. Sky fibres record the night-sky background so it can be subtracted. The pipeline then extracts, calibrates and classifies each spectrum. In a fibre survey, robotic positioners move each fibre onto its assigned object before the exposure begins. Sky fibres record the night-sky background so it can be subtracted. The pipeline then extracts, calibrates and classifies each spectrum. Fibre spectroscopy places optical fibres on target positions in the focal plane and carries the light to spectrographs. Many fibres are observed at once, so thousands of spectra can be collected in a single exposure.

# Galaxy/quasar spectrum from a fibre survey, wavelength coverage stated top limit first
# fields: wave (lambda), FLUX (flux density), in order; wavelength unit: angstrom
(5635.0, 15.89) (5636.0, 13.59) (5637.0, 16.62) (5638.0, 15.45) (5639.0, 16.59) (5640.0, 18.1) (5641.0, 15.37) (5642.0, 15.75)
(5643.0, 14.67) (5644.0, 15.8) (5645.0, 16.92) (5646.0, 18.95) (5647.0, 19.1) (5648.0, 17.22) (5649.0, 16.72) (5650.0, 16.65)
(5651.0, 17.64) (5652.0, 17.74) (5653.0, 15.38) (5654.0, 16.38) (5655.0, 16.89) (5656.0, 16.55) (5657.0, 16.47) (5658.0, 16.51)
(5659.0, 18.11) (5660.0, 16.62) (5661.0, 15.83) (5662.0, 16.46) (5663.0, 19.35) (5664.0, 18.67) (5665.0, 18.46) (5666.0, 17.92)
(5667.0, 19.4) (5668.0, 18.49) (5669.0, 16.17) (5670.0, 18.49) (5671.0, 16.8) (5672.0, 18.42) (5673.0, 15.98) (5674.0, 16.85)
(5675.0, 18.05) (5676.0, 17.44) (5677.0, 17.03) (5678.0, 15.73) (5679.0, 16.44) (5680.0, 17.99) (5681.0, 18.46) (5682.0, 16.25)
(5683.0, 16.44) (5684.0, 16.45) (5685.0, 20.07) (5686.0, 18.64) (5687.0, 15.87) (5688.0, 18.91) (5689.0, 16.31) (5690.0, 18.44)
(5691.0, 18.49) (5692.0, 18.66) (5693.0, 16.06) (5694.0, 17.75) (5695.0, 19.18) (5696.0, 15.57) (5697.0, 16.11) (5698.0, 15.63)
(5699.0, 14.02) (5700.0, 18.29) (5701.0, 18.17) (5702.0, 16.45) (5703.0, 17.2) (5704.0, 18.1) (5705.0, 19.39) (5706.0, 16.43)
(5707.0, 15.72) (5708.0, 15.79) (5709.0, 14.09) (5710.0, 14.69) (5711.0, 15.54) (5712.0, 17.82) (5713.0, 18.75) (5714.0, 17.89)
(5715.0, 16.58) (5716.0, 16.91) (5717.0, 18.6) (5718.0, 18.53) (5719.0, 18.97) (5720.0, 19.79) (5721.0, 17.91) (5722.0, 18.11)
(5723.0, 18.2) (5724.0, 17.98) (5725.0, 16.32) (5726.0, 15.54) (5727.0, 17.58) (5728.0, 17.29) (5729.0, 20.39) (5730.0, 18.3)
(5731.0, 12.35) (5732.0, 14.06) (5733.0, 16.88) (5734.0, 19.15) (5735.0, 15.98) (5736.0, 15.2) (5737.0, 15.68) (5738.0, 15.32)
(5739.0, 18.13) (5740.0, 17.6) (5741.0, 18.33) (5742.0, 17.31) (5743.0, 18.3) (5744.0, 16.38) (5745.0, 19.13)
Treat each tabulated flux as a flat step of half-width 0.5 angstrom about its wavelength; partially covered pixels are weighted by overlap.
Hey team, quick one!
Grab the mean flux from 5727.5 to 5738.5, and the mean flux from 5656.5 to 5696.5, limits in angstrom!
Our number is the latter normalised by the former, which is 1.06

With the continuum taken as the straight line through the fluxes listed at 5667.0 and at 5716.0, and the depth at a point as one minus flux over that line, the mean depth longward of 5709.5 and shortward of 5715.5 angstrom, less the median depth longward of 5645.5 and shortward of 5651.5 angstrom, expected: -0.129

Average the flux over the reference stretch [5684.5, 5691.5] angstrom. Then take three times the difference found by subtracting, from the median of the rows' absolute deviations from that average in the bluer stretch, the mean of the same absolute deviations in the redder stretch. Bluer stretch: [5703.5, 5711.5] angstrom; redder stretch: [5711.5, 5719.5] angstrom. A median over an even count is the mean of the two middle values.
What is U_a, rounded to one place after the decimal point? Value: 4.9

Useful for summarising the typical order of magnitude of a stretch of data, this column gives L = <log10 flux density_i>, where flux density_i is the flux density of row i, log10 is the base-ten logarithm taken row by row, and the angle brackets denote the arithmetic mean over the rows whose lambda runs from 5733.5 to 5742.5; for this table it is 1.23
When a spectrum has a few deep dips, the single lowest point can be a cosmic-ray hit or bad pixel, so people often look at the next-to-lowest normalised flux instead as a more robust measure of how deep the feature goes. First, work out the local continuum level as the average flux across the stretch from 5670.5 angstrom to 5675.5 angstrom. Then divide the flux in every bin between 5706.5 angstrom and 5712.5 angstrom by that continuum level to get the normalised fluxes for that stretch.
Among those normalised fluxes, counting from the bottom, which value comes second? 0.85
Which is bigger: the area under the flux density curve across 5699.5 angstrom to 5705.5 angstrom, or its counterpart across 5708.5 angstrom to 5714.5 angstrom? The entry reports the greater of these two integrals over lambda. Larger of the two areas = 108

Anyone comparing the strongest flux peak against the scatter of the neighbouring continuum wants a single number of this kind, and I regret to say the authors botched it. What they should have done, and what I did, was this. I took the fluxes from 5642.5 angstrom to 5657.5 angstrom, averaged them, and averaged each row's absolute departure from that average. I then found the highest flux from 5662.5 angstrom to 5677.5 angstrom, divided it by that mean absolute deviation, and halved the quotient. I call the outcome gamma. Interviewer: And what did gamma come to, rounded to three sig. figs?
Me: 11.4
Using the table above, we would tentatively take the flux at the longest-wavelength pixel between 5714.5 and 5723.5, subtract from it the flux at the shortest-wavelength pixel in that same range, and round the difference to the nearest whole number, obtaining 2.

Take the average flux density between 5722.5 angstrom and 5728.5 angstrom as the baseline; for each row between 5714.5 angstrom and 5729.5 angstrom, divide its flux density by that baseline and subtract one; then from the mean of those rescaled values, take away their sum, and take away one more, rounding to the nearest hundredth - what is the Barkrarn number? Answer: -1.62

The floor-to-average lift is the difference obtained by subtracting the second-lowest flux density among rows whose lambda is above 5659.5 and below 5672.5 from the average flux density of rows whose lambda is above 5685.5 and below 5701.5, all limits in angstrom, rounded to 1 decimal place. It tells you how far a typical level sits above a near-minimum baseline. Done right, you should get 1.1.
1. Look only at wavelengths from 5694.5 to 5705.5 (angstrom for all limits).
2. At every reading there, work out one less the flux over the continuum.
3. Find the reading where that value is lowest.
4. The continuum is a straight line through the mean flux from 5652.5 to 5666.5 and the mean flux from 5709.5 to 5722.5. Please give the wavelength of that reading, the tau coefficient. 5705.0 angstrom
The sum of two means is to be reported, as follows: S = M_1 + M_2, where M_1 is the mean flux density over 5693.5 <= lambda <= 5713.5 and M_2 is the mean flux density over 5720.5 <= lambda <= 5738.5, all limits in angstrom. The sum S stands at 33.5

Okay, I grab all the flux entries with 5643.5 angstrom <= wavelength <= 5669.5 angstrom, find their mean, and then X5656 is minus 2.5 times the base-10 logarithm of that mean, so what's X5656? -3.097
